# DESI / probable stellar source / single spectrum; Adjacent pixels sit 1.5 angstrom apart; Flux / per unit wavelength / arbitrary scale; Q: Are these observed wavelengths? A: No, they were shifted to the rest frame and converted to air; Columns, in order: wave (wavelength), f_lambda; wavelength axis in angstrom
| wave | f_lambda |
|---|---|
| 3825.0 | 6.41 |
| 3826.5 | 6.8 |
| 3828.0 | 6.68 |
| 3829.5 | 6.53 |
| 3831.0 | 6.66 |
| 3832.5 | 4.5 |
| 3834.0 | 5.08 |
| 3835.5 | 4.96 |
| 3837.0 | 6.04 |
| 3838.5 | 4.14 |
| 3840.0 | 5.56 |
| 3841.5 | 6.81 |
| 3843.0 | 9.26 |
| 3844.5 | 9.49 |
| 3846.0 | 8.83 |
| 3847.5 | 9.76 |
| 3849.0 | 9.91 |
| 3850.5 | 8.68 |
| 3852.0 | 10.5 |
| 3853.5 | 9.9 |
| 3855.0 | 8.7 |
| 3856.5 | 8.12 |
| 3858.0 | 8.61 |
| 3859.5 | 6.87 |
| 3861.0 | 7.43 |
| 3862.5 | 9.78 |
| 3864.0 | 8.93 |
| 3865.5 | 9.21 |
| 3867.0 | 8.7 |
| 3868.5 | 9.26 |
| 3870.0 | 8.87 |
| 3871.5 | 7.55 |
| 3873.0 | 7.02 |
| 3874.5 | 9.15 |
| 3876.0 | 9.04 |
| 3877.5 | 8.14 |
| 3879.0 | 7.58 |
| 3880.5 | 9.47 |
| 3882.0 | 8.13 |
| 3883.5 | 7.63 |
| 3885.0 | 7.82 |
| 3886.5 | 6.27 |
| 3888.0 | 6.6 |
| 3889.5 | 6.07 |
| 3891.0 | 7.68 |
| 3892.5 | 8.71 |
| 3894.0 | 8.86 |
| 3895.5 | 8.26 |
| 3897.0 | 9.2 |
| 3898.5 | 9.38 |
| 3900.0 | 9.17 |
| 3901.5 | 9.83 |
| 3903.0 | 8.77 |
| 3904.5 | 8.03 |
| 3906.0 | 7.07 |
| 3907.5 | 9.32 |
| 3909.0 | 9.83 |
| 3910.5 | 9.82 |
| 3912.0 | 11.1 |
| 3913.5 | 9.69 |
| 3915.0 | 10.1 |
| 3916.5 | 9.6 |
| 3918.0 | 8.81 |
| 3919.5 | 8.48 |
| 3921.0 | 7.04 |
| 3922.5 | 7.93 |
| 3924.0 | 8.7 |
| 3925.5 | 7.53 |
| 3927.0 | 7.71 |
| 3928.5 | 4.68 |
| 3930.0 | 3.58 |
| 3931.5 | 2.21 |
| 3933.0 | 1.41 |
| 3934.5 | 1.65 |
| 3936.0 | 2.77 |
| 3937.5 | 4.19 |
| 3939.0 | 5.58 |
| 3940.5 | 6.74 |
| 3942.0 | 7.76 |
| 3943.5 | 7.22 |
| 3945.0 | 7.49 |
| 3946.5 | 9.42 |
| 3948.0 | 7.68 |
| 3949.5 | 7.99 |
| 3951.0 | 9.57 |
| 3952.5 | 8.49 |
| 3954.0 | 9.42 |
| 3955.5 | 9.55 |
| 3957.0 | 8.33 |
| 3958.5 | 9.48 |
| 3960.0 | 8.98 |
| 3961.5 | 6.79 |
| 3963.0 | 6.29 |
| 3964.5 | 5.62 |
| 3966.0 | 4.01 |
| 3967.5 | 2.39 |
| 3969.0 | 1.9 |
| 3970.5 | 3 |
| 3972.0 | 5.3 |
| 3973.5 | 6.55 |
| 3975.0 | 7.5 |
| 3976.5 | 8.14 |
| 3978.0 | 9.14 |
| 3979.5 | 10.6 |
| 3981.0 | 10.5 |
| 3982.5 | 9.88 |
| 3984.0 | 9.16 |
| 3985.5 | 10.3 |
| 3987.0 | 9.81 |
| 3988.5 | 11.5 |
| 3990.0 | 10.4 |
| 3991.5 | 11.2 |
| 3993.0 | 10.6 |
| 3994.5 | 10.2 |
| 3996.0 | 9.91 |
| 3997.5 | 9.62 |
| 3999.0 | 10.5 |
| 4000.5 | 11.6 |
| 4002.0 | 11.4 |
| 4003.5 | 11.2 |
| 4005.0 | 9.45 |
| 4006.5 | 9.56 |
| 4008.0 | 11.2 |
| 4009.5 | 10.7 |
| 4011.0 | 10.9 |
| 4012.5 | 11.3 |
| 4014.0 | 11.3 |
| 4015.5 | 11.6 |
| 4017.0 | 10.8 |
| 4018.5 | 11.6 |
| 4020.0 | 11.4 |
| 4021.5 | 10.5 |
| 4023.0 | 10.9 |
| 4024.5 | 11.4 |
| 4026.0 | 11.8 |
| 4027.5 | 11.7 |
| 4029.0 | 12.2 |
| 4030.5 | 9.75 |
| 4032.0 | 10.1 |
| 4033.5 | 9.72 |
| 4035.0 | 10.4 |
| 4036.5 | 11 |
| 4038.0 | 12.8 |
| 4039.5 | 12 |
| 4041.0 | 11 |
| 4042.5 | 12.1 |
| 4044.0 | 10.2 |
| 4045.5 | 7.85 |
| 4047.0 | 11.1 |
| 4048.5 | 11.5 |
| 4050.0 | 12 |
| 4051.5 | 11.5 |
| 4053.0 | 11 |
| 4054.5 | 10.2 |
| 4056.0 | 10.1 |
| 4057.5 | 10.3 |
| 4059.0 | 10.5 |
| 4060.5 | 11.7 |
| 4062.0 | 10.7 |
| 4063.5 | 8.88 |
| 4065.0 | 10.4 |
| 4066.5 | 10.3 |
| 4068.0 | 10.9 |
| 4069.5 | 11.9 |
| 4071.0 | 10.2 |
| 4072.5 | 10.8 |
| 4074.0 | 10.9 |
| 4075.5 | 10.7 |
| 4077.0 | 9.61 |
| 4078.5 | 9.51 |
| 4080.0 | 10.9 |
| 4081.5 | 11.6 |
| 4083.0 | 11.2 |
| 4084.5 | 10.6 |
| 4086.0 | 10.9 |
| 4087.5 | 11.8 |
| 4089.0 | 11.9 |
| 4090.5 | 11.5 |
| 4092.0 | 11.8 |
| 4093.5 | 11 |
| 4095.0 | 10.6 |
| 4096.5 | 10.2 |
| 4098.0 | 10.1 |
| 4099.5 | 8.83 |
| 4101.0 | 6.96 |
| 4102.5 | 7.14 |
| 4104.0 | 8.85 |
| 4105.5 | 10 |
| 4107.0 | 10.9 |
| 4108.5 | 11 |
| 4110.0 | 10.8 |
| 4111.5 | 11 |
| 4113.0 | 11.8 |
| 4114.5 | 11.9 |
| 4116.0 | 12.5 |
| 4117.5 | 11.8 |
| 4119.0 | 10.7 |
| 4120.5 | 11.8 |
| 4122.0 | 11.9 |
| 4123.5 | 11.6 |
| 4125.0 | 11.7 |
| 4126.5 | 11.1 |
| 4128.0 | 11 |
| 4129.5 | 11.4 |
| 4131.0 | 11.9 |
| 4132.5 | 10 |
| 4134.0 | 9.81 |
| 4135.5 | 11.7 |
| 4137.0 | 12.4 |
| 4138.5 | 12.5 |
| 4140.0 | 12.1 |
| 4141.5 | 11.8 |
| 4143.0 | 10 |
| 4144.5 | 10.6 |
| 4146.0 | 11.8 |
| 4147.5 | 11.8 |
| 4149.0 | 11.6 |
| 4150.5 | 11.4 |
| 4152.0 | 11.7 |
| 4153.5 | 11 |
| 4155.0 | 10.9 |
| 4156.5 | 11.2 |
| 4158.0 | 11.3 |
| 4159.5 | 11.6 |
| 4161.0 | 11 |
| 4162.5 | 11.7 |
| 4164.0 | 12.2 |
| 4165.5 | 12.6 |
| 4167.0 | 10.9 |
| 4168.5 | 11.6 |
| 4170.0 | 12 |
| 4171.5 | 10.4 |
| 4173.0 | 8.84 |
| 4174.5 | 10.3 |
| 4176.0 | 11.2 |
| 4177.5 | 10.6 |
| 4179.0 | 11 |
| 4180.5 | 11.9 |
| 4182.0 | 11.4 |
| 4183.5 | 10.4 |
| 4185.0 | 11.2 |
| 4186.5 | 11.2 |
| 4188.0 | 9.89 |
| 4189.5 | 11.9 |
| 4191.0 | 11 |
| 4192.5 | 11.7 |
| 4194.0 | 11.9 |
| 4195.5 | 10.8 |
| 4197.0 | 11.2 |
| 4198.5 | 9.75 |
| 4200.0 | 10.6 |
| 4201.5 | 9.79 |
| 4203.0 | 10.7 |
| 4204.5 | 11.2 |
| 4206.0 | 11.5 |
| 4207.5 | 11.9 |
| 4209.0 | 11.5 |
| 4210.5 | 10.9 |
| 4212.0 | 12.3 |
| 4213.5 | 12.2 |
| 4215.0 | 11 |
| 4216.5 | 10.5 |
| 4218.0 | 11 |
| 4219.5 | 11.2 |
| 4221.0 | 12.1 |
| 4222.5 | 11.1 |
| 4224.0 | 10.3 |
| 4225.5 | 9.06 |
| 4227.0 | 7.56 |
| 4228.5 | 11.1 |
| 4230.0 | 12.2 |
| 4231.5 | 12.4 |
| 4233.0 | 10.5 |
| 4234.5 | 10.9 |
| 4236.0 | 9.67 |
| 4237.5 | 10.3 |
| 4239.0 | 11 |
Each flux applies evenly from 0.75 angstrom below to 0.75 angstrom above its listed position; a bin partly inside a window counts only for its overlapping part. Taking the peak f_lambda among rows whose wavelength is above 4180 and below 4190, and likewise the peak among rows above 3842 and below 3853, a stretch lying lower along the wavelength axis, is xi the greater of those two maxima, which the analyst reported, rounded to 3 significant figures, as 11.9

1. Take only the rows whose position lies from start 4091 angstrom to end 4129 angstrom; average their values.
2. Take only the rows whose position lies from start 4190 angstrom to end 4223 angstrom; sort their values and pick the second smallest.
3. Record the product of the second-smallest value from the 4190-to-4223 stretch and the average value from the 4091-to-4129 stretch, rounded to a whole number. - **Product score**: 105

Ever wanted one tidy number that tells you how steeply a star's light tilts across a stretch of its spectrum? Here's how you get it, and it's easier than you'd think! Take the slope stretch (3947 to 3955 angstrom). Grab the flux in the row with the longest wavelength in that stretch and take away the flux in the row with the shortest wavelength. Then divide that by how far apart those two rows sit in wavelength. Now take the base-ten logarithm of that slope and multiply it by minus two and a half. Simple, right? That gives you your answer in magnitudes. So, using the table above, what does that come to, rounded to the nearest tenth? 1.3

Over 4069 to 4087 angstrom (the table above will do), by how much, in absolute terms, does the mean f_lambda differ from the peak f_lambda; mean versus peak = 1.17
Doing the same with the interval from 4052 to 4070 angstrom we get 1.33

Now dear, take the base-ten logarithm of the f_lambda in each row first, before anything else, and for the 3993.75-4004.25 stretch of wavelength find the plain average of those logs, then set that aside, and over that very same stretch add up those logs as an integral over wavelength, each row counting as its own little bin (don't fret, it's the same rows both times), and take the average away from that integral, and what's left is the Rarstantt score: 9.7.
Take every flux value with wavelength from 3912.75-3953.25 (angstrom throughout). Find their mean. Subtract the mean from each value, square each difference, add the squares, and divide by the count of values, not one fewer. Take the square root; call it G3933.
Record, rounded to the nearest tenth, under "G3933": 2.6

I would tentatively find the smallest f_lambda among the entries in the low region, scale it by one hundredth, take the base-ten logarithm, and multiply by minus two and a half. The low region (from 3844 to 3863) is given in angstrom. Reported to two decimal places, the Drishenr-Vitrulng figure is 2.91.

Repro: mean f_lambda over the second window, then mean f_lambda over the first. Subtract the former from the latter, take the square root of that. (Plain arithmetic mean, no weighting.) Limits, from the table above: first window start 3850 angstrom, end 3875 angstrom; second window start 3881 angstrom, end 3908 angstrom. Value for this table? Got 0.71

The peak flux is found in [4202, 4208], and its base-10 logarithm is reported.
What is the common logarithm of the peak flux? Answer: 1.08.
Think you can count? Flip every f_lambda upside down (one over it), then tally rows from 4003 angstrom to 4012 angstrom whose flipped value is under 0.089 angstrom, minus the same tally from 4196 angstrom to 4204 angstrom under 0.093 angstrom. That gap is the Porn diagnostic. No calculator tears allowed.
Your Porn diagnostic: -1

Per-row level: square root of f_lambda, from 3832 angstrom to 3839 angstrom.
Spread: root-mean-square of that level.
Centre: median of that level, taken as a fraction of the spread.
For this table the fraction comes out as 1.002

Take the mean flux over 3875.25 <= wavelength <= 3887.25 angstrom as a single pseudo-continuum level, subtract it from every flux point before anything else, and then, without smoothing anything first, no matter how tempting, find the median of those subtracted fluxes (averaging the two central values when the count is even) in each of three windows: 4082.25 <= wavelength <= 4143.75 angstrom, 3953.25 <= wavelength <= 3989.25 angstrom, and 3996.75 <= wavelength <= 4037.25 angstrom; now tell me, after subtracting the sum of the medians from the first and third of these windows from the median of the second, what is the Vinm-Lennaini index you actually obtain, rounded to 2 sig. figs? -5.4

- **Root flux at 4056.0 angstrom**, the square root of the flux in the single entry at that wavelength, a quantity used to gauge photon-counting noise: 3.18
